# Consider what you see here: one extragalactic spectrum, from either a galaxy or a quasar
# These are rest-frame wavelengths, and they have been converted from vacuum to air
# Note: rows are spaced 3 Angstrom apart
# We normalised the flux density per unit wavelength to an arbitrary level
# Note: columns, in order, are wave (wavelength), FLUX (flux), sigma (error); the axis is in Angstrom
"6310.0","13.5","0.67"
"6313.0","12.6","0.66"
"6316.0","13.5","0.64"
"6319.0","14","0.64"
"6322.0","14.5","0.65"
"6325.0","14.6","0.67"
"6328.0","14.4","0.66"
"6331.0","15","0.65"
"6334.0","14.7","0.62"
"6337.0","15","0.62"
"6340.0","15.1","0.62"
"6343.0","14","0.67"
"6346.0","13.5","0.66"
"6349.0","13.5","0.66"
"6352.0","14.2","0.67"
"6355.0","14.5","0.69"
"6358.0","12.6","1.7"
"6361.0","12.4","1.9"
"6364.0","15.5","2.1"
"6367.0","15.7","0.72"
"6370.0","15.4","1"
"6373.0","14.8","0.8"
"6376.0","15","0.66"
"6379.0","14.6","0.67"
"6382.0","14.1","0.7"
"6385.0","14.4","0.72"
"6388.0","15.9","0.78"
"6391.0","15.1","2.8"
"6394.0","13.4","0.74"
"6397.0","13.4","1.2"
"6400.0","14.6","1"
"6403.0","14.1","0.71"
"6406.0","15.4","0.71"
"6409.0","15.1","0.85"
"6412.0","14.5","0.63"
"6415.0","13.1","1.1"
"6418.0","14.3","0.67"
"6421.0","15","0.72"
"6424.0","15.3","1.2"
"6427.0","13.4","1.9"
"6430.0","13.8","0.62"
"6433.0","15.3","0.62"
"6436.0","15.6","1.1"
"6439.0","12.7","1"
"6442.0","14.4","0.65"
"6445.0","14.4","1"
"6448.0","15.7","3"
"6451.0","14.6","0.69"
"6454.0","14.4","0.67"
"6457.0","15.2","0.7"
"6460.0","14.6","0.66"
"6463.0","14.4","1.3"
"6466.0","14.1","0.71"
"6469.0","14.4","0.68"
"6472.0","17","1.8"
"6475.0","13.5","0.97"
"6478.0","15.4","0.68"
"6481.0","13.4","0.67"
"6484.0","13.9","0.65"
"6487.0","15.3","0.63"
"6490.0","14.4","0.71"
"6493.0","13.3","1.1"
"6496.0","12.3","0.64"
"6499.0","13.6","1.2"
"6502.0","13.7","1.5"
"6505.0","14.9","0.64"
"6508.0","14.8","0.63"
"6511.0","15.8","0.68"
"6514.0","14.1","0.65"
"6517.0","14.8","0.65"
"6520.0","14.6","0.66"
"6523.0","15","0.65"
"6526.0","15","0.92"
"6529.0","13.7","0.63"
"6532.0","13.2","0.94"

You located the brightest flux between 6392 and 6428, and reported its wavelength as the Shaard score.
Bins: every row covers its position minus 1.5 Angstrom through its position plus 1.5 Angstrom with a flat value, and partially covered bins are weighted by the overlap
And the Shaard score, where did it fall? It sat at 6406.0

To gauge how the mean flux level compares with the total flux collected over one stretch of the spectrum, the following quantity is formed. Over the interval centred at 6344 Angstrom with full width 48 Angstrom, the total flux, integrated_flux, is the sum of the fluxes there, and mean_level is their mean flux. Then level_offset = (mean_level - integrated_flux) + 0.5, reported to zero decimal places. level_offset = -214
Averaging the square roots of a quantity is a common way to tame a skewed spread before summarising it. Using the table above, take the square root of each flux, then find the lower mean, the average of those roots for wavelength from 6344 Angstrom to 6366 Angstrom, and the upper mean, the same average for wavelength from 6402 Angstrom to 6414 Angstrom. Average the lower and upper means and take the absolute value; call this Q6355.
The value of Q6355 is 3.774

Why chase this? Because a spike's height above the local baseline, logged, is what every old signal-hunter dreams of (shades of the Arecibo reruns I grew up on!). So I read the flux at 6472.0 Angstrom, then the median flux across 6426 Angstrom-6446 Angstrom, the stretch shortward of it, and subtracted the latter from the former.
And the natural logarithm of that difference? 1.0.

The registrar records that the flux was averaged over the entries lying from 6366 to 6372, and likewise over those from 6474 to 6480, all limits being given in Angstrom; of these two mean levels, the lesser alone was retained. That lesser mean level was 14.4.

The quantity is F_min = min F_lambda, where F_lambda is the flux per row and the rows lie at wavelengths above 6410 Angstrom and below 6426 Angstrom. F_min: 13.1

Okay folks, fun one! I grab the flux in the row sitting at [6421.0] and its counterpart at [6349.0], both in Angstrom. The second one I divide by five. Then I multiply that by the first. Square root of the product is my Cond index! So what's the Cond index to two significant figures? 6.4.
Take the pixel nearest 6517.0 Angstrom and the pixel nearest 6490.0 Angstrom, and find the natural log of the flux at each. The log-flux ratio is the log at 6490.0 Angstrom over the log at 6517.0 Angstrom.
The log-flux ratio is 0.99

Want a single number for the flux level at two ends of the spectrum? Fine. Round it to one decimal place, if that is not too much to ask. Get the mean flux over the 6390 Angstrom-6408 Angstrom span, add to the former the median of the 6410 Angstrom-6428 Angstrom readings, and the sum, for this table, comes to 28.7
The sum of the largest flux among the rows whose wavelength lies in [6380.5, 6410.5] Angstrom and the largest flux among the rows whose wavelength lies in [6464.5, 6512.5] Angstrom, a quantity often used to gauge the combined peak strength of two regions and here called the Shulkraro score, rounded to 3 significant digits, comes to 32.9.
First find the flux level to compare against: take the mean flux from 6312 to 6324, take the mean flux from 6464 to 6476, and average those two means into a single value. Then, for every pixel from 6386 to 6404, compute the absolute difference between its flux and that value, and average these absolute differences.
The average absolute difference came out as 0.8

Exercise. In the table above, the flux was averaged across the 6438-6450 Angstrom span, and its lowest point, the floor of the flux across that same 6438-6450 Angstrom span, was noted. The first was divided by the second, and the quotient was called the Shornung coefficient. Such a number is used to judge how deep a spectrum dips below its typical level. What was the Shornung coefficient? 1.13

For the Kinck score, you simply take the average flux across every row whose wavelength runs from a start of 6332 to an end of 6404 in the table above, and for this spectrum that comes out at 14.4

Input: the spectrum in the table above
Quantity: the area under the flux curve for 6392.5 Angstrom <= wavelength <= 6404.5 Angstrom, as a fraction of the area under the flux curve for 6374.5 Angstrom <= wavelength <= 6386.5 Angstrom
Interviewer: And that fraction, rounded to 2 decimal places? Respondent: 0.96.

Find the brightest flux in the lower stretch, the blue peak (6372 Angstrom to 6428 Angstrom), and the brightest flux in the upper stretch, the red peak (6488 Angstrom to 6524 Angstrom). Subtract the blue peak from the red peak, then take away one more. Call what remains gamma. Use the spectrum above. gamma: -1.1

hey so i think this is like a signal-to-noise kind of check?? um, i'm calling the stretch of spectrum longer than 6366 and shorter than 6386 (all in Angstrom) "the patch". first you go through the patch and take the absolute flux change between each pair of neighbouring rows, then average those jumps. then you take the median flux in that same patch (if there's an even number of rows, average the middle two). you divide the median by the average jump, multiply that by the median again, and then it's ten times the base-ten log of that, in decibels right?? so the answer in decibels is 27.6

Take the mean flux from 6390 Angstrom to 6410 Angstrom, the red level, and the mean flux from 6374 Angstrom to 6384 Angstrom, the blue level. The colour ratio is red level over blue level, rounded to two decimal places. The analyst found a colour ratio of 0.99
